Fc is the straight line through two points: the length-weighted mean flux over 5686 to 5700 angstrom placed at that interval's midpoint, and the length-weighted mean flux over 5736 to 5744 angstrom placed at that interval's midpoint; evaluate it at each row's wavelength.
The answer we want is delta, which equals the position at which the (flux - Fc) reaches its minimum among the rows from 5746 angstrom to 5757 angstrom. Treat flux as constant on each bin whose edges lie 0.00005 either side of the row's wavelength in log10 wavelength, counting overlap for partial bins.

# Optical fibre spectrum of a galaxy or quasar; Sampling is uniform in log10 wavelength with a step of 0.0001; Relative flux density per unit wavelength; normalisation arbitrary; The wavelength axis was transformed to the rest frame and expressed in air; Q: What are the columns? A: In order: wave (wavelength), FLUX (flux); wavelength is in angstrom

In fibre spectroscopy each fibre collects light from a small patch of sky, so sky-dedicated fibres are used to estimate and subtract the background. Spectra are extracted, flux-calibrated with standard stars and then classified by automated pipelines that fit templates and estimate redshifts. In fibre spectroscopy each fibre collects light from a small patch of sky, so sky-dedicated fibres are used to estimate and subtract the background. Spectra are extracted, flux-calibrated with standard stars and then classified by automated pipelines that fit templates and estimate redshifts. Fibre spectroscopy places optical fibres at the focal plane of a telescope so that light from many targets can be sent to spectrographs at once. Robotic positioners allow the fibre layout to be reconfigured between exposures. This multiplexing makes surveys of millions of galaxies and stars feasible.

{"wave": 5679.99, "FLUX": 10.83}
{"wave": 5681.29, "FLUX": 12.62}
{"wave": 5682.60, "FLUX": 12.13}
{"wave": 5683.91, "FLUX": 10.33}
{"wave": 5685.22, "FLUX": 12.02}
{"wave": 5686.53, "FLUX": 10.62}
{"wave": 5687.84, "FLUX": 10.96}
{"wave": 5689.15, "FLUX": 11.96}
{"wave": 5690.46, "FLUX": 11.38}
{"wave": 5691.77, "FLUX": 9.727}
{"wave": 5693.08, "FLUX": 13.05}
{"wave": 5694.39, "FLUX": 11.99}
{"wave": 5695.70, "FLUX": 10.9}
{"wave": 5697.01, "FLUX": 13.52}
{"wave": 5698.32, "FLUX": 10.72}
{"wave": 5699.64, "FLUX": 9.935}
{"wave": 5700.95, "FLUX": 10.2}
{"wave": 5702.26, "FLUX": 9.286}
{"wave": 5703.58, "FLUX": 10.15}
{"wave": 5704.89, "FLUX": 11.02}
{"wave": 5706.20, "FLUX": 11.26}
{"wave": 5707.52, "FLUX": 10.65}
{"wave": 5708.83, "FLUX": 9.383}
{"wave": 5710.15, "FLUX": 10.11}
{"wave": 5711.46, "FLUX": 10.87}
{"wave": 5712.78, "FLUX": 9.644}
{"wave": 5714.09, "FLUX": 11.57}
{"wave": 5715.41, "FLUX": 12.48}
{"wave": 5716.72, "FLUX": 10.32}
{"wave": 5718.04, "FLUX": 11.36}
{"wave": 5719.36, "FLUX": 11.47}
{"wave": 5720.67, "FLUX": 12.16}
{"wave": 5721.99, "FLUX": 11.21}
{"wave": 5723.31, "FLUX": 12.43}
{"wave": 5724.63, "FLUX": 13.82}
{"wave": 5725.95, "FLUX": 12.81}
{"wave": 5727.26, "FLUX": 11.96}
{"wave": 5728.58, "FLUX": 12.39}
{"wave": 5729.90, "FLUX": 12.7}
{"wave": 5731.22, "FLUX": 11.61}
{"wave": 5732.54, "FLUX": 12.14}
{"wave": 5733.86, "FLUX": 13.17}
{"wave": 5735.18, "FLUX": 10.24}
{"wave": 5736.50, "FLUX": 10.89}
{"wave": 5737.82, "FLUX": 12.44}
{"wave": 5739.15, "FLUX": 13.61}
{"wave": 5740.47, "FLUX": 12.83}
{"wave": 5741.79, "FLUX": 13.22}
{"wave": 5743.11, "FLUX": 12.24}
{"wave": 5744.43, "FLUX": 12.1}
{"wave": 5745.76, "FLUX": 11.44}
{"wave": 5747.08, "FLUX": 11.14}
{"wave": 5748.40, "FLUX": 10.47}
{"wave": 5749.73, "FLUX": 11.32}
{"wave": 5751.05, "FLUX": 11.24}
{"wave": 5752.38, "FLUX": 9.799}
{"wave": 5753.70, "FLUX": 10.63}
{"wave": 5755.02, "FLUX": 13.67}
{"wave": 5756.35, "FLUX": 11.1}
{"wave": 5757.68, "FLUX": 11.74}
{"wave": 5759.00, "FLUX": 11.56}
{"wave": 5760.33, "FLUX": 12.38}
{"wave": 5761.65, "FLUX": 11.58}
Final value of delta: 5752.38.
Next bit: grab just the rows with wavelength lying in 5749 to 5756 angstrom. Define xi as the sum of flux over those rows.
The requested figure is 57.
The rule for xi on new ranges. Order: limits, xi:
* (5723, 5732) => 88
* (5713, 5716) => 24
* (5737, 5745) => 76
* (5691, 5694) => 23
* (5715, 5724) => 81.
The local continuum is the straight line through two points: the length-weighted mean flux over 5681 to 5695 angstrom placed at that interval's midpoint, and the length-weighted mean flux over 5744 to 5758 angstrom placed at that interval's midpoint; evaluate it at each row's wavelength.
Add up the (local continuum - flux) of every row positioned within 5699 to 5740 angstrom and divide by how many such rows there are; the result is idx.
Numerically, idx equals 0.00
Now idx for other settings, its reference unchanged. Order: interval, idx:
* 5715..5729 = -0.65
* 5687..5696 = 0.06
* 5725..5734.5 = -1.03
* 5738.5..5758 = -0.46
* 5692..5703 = 0.26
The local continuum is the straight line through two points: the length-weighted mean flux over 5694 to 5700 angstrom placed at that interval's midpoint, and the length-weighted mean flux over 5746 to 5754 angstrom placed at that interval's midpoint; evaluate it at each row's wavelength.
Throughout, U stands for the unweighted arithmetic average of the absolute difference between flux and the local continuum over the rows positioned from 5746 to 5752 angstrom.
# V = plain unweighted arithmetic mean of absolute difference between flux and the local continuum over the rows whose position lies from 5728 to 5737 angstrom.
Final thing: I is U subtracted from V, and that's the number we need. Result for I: 0.7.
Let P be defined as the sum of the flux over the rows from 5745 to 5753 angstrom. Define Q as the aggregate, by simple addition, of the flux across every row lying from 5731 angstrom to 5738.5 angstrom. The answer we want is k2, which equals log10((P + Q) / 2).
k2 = 1.832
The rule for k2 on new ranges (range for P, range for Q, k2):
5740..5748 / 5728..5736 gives 1.861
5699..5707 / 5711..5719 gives 1.807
